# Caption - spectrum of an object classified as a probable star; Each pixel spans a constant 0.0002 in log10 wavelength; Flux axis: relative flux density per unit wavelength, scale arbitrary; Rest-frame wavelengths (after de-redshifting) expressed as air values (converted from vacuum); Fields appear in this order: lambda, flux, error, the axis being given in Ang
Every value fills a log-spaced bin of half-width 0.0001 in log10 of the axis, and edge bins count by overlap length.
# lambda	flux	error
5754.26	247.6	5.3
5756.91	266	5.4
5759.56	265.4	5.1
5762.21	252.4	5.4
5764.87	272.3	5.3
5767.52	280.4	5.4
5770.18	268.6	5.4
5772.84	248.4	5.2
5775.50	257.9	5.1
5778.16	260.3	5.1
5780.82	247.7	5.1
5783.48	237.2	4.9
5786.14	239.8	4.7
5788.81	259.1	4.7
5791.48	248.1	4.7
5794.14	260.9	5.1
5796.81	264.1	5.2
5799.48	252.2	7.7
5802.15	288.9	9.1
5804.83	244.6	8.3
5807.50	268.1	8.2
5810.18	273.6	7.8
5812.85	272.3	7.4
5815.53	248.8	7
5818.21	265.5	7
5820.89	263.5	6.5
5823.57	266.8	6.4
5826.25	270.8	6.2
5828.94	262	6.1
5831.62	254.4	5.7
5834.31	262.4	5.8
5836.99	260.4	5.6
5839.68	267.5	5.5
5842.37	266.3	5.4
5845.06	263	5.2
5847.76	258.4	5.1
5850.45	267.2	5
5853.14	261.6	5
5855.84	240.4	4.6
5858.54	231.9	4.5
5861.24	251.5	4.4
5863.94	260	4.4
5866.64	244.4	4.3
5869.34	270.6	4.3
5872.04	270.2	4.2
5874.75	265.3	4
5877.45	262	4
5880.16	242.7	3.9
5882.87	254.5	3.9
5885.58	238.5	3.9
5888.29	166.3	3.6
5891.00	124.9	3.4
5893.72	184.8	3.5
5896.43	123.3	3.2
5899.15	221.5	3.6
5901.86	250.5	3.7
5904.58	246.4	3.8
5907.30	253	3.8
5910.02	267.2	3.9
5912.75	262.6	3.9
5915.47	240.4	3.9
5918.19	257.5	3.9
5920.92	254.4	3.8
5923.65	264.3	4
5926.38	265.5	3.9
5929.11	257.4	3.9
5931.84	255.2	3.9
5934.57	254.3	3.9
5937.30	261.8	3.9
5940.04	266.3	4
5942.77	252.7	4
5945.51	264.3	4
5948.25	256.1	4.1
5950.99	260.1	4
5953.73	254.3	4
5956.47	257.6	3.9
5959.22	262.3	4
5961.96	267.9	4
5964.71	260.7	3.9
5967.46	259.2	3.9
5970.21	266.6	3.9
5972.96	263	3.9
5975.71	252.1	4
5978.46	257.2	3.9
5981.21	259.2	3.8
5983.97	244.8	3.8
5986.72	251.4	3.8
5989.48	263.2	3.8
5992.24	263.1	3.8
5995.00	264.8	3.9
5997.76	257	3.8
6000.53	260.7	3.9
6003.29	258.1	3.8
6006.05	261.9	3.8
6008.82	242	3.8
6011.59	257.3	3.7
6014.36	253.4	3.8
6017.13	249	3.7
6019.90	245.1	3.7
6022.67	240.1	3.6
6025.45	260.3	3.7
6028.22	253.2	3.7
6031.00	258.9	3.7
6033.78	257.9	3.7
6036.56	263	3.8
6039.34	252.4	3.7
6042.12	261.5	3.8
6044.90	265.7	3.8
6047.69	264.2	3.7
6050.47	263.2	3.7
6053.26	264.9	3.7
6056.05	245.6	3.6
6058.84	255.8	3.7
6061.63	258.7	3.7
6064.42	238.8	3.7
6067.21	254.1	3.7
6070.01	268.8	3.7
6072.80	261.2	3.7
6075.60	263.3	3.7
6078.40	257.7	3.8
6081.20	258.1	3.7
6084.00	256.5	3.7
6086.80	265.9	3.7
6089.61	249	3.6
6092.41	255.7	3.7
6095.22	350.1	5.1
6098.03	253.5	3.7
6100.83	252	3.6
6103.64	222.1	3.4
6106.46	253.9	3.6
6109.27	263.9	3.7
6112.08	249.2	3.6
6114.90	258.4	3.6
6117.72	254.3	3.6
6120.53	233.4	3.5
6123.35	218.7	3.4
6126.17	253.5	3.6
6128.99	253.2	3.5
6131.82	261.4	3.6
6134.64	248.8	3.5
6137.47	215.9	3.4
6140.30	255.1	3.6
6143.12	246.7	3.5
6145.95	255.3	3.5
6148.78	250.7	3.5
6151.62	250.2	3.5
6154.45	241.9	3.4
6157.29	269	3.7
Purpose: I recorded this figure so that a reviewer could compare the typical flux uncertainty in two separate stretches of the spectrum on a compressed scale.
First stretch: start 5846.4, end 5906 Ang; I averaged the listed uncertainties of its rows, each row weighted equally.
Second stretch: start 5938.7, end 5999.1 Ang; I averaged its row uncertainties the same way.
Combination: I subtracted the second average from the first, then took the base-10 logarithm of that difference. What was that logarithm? -0.7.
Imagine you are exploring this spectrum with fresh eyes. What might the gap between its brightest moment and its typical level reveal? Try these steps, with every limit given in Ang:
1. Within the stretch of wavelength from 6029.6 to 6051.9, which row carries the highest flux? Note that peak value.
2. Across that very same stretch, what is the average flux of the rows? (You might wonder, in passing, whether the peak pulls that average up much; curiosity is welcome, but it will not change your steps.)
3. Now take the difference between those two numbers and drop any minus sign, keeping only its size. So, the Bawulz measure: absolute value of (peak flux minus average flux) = 4.9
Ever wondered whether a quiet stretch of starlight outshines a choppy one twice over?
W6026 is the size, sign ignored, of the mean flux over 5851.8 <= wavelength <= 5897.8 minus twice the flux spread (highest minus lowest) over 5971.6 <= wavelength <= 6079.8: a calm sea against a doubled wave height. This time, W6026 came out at 169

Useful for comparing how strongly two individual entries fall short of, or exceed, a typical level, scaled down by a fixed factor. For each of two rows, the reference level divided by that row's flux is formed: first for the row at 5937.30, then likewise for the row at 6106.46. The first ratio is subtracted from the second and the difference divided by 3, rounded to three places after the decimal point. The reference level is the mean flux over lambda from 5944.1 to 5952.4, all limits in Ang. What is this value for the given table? 0.010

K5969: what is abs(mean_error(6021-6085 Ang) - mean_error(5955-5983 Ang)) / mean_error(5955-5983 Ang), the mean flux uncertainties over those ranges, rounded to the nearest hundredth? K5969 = 0.05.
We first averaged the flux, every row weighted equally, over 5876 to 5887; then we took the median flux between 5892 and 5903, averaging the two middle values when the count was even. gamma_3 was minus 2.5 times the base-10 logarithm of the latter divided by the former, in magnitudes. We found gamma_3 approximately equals 0.22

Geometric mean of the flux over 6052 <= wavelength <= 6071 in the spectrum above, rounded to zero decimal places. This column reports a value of 255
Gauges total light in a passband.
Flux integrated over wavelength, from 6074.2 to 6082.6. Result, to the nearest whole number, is 2181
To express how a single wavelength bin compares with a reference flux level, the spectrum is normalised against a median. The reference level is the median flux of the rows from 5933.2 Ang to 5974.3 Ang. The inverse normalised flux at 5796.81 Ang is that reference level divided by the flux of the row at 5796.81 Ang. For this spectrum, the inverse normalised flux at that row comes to 0.99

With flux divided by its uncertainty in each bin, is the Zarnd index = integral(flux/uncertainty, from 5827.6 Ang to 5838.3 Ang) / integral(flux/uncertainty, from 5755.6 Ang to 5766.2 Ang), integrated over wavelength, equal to 0.91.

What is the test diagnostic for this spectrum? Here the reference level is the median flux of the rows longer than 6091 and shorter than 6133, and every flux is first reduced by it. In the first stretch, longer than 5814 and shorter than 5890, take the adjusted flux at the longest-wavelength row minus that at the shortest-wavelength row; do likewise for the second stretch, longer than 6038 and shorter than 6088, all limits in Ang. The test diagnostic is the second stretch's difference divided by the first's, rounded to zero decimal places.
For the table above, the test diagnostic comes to 0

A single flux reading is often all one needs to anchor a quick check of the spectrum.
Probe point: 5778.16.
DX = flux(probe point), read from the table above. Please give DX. 260.3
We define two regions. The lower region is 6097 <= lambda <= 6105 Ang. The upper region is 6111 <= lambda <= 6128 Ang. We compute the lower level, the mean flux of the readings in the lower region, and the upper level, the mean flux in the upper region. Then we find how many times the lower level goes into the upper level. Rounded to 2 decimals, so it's 1.01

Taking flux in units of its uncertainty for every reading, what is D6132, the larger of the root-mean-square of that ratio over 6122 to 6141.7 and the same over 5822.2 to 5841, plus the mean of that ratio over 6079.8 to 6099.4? 139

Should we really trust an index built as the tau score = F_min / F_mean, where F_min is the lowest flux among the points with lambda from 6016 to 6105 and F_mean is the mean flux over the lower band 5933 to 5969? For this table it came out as 0.85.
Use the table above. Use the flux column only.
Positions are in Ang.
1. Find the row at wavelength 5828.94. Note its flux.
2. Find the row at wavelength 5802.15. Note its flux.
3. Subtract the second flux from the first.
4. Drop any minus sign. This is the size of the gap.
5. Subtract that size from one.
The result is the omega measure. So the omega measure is -26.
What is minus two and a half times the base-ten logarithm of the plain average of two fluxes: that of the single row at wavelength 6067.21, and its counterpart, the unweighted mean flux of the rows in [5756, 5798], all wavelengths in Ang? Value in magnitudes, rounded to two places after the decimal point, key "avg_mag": -6.02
